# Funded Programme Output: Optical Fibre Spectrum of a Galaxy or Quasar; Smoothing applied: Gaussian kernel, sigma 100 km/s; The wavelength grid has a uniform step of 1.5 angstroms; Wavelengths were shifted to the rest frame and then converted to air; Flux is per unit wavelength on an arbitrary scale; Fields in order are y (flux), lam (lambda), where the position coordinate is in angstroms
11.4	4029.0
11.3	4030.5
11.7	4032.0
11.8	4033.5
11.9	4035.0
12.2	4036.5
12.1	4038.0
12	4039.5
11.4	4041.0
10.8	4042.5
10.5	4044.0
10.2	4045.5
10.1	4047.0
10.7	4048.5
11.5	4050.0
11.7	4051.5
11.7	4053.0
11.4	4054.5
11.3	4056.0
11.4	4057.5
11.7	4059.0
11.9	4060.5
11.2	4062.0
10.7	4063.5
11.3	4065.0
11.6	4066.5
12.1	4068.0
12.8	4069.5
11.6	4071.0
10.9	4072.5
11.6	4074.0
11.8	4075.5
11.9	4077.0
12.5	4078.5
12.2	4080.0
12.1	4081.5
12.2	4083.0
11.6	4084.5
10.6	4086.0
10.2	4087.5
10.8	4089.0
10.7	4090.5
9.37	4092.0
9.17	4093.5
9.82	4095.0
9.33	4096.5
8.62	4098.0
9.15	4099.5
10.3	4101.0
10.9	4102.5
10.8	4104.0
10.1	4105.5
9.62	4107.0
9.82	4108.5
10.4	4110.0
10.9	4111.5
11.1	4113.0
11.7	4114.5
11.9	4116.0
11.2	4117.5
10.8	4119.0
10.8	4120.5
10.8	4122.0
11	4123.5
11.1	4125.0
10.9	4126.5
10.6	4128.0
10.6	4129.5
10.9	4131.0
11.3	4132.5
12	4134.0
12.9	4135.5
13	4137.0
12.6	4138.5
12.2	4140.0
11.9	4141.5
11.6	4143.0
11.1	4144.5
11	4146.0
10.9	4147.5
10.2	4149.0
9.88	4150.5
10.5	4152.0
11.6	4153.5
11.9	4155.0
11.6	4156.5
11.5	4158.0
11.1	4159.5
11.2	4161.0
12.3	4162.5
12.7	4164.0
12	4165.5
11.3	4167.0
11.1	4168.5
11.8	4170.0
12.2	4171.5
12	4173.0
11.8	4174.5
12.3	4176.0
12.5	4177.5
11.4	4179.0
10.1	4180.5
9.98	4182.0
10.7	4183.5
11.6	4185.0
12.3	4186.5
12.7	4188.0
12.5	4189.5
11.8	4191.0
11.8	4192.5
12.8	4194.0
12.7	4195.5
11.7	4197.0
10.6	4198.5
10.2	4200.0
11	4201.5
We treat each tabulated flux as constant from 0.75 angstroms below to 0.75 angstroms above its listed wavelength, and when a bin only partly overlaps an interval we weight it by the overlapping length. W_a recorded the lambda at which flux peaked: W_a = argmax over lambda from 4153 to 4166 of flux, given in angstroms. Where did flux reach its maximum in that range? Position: 4164.0 angstroms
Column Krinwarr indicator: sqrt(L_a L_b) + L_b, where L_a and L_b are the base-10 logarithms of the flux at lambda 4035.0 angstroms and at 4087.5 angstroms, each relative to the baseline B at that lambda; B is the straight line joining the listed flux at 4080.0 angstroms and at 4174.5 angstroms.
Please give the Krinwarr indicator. -0.040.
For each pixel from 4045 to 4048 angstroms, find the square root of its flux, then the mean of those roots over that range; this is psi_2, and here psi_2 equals 3.19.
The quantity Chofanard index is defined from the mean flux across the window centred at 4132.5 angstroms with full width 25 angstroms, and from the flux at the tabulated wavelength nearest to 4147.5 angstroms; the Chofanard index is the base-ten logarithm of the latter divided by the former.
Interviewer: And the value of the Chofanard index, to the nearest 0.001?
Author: -0.023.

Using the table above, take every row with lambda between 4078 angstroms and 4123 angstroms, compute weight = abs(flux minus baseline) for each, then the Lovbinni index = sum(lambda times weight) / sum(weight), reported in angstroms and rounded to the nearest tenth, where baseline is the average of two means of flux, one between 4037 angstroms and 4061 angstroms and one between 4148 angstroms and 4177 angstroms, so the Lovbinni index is 4098.4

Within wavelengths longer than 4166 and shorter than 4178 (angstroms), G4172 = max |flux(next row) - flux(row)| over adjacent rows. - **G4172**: 0.70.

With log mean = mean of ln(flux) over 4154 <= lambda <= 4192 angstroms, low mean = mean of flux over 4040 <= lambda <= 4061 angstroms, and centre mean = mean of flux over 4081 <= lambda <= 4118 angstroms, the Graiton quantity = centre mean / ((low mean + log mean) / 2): 1.54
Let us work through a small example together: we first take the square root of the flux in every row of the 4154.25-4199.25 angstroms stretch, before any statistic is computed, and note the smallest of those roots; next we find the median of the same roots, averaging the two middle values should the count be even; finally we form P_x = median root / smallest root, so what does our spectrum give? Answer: 1.087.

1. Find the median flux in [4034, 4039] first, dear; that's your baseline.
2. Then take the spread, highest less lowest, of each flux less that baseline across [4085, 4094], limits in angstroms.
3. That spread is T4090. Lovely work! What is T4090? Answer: 1.6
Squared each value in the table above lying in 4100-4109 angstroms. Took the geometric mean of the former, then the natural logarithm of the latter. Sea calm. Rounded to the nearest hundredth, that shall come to 4.65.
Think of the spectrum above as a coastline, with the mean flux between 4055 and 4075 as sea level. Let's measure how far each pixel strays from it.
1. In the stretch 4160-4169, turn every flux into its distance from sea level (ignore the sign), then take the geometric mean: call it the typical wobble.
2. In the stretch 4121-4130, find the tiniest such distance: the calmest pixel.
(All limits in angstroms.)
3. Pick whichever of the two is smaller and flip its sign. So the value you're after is -0.45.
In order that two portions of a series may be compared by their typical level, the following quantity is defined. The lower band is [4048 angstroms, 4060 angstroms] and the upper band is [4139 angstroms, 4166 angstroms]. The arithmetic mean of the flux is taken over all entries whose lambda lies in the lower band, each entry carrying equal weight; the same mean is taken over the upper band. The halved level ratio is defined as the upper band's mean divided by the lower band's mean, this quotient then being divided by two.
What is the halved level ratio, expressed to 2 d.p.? 0.50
